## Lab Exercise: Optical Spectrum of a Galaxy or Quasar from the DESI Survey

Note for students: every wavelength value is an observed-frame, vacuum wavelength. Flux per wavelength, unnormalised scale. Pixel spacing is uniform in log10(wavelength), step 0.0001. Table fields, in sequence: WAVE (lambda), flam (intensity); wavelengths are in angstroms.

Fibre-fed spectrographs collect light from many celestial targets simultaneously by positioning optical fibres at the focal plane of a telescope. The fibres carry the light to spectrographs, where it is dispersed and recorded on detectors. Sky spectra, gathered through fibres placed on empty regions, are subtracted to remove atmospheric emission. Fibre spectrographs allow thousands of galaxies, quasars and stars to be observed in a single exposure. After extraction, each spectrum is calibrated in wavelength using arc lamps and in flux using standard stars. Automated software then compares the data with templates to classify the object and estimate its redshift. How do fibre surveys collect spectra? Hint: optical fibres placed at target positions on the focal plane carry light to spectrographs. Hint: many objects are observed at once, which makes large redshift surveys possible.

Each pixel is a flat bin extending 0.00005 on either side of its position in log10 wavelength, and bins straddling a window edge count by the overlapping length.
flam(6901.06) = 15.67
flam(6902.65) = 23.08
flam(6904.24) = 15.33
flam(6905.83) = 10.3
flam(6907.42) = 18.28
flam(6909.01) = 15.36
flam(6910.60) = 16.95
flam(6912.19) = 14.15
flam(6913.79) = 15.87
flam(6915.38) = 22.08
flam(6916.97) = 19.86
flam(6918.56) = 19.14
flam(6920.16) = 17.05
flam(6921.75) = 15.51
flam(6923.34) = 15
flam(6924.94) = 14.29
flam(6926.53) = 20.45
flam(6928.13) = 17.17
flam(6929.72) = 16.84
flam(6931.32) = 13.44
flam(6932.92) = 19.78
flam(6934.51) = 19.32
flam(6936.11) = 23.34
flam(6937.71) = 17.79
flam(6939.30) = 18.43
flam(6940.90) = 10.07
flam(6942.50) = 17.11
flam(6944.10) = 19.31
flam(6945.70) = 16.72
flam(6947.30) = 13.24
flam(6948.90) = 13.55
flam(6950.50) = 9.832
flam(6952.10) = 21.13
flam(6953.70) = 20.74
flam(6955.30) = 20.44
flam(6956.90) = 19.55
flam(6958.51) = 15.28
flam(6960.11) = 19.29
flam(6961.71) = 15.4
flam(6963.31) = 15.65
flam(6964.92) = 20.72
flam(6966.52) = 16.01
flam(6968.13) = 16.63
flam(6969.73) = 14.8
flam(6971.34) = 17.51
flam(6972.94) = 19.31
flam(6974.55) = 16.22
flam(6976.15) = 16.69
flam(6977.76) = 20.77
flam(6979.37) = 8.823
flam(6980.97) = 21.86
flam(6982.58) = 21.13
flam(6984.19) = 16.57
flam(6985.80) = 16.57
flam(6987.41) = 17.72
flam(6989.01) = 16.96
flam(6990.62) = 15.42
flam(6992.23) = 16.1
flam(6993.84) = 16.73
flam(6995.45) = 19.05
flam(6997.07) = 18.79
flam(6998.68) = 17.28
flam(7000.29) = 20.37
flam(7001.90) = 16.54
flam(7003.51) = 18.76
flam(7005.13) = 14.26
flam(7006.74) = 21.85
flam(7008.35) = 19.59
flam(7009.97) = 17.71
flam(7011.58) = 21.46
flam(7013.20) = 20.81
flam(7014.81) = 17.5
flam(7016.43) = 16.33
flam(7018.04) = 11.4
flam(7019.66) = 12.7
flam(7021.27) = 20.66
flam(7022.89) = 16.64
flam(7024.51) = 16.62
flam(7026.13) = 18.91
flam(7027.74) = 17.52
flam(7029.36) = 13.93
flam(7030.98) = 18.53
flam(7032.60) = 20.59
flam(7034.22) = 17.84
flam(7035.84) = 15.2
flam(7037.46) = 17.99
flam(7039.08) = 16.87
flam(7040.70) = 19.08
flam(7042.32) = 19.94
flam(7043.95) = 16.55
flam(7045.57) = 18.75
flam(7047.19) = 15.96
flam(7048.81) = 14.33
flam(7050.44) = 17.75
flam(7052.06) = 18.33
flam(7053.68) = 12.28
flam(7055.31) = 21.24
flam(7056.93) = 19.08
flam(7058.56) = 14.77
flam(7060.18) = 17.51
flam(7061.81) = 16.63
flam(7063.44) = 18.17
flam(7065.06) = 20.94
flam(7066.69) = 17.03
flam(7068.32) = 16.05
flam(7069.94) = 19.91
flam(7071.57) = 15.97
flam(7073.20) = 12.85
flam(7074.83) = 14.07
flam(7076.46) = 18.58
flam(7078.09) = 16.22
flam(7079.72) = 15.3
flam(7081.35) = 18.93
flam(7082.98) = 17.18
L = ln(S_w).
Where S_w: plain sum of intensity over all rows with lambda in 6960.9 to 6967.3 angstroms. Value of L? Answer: 4.22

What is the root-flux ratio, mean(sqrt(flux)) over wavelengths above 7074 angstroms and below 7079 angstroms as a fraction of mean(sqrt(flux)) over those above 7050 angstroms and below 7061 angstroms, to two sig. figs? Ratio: 0.97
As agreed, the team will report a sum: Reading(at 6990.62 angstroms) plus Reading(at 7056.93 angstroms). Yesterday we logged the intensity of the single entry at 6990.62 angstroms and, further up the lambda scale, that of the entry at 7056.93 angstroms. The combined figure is 34.5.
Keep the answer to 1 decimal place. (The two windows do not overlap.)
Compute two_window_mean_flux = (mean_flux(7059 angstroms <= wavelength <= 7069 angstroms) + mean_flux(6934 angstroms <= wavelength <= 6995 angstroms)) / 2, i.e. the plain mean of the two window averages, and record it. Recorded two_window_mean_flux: 17.4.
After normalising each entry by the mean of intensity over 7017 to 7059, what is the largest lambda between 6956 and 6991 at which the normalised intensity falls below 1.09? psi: 6990.62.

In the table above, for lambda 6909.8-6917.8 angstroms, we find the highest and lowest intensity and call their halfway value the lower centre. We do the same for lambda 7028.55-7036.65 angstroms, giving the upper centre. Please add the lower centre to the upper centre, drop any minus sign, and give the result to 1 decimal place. 35.4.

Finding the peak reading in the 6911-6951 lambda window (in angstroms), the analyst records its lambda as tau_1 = 6936.11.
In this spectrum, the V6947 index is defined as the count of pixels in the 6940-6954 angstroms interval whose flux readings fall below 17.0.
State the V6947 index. 5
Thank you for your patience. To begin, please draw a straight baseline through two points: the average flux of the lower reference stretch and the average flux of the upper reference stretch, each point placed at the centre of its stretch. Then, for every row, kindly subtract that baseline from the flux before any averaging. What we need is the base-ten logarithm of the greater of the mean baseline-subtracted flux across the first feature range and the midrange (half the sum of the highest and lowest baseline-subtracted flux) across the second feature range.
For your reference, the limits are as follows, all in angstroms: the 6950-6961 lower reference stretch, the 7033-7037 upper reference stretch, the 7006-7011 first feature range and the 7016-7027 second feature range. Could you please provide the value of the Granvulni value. 0.4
